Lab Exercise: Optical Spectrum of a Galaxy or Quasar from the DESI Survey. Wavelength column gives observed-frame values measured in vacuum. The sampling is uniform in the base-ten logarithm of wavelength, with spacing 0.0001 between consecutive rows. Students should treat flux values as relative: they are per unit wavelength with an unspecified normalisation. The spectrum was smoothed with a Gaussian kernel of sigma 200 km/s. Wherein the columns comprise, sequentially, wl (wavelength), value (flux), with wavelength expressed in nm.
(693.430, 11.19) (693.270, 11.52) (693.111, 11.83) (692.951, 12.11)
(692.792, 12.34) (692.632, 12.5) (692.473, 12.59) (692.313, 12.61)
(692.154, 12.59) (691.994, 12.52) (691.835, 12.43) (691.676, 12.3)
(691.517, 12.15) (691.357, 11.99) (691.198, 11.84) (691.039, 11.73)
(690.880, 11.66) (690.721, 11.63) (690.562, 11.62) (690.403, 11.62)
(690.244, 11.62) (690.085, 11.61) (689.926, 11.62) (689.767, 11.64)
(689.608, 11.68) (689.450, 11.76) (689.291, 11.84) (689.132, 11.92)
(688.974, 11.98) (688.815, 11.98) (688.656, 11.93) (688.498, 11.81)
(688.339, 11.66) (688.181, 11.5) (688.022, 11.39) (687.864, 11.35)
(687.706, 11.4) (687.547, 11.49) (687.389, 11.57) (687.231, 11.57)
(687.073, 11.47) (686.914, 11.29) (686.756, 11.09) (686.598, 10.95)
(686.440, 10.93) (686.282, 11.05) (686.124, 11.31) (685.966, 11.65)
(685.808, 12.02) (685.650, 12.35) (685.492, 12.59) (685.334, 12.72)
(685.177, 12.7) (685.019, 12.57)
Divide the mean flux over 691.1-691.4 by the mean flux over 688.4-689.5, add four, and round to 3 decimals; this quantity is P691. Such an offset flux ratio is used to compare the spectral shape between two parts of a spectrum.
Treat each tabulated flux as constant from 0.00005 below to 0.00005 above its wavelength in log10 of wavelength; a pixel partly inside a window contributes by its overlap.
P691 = 5.002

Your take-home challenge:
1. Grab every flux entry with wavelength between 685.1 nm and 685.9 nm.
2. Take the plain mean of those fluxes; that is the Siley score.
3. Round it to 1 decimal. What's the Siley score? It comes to 12.5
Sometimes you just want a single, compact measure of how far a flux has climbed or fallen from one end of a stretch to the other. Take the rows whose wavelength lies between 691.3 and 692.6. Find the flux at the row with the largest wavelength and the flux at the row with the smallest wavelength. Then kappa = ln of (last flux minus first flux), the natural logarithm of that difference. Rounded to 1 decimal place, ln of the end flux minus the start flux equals -0.5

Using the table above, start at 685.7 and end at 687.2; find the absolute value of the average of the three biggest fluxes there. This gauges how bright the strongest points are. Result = 11.7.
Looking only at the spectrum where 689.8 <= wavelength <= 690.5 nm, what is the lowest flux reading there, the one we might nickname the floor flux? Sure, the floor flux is 11.61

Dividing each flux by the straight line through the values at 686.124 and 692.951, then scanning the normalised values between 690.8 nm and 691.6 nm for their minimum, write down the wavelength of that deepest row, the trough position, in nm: 690.880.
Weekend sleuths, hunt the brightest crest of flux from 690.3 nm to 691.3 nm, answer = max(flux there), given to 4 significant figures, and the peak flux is 11.84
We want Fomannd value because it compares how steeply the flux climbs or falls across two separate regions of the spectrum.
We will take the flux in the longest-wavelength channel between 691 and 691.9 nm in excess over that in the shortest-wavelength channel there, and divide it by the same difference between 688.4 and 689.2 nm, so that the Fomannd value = 6.4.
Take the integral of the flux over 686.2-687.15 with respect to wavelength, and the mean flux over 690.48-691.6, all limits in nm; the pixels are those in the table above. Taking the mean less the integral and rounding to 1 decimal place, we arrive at 1.2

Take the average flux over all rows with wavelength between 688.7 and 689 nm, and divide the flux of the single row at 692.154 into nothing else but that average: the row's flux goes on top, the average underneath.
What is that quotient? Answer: 1.05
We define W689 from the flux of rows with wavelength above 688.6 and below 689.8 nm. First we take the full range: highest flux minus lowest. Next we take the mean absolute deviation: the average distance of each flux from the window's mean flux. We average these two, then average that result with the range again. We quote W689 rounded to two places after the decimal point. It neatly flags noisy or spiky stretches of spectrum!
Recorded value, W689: 0.28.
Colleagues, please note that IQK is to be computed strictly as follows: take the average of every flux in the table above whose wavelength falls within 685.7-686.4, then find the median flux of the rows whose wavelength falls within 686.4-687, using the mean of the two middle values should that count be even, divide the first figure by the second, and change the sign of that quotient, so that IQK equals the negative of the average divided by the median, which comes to -1.044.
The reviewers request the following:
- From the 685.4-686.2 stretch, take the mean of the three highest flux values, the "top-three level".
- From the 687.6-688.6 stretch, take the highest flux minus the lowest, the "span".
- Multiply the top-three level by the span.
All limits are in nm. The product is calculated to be 5.7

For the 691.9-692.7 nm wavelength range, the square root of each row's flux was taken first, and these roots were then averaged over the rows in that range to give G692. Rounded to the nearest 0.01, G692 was 3.54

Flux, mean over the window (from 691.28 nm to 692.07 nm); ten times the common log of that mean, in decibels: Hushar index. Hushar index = 10.9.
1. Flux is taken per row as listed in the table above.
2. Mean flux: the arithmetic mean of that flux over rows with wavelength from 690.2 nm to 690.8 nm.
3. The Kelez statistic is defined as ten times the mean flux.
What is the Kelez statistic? 116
